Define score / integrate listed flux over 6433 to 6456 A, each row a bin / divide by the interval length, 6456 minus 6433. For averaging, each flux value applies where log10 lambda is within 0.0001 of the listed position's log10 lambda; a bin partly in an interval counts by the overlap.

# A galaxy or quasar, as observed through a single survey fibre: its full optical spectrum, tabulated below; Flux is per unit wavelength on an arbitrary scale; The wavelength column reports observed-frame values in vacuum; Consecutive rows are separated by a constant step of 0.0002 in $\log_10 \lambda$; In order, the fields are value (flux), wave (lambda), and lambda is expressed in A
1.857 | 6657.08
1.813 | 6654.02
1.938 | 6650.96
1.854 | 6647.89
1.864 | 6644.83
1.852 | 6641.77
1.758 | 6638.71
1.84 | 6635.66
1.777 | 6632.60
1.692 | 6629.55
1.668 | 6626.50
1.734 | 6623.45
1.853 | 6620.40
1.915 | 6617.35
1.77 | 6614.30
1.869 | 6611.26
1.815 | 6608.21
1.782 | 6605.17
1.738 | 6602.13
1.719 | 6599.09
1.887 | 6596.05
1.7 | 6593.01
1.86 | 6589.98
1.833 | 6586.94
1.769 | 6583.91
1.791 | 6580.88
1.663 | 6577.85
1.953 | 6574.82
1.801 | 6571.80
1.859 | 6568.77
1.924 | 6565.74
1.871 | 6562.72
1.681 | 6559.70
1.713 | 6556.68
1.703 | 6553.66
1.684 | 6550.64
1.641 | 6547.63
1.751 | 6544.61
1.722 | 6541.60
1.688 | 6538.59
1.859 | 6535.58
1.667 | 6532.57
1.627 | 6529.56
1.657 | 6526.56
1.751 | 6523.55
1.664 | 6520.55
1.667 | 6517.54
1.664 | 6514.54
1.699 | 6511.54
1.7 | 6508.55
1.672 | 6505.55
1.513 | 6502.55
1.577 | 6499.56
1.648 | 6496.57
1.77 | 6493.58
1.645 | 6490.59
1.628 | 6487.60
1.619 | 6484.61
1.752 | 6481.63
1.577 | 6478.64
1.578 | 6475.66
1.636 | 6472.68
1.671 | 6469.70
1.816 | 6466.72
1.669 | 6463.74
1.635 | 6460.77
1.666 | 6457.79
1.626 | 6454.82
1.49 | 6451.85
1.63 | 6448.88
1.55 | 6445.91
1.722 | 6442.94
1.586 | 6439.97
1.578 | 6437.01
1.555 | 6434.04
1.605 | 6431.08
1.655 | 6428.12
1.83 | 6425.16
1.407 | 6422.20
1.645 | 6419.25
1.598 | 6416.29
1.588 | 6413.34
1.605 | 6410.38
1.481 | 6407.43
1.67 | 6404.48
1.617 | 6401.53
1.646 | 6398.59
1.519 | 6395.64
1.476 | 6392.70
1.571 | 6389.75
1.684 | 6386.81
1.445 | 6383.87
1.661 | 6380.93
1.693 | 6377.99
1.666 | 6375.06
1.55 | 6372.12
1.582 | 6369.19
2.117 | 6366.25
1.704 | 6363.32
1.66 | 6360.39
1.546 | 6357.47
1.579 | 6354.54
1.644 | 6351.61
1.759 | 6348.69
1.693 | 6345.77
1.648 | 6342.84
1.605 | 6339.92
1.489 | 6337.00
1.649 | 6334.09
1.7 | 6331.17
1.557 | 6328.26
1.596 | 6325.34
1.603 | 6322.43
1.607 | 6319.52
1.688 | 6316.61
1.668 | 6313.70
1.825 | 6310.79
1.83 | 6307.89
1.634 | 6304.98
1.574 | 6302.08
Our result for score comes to 1.592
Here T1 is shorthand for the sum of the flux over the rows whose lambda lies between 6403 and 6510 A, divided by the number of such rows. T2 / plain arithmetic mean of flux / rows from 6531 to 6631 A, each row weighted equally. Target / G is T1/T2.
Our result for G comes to 0.92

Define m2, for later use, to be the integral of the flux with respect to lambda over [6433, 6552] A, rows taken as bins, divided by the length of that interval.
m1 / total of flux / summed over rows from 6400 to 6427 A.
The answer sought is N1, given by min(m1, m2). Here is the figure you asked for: 1.66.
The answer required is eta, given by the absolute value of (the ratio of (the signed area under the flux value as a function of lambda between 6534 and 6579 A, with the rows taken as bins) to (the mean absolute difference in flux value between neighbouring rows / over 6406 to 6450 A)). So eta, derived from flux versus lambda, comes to 717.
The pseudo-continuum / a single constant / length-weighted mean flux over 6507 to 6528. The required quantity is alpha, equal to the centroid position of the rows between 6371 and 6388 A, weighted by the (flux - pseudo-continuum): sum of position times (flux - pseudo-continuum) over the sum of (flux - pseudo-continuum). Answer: 6379.6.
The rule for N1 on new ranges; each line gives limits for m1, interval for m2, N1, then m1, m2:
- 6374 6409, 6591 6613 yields 1.79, 19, 1.79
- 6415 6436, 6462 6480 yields 1.66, 11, 1.66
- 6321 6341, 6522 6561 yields 1.70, 11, 1.70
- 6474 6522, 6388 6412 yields 1.57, 26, 1.57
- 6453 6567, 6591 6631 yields 1.78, 64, 1.78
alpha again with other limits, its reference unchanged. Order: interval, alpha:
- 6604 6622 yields 6613.7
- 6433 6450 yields 6440.2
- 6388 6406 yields 6394.6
